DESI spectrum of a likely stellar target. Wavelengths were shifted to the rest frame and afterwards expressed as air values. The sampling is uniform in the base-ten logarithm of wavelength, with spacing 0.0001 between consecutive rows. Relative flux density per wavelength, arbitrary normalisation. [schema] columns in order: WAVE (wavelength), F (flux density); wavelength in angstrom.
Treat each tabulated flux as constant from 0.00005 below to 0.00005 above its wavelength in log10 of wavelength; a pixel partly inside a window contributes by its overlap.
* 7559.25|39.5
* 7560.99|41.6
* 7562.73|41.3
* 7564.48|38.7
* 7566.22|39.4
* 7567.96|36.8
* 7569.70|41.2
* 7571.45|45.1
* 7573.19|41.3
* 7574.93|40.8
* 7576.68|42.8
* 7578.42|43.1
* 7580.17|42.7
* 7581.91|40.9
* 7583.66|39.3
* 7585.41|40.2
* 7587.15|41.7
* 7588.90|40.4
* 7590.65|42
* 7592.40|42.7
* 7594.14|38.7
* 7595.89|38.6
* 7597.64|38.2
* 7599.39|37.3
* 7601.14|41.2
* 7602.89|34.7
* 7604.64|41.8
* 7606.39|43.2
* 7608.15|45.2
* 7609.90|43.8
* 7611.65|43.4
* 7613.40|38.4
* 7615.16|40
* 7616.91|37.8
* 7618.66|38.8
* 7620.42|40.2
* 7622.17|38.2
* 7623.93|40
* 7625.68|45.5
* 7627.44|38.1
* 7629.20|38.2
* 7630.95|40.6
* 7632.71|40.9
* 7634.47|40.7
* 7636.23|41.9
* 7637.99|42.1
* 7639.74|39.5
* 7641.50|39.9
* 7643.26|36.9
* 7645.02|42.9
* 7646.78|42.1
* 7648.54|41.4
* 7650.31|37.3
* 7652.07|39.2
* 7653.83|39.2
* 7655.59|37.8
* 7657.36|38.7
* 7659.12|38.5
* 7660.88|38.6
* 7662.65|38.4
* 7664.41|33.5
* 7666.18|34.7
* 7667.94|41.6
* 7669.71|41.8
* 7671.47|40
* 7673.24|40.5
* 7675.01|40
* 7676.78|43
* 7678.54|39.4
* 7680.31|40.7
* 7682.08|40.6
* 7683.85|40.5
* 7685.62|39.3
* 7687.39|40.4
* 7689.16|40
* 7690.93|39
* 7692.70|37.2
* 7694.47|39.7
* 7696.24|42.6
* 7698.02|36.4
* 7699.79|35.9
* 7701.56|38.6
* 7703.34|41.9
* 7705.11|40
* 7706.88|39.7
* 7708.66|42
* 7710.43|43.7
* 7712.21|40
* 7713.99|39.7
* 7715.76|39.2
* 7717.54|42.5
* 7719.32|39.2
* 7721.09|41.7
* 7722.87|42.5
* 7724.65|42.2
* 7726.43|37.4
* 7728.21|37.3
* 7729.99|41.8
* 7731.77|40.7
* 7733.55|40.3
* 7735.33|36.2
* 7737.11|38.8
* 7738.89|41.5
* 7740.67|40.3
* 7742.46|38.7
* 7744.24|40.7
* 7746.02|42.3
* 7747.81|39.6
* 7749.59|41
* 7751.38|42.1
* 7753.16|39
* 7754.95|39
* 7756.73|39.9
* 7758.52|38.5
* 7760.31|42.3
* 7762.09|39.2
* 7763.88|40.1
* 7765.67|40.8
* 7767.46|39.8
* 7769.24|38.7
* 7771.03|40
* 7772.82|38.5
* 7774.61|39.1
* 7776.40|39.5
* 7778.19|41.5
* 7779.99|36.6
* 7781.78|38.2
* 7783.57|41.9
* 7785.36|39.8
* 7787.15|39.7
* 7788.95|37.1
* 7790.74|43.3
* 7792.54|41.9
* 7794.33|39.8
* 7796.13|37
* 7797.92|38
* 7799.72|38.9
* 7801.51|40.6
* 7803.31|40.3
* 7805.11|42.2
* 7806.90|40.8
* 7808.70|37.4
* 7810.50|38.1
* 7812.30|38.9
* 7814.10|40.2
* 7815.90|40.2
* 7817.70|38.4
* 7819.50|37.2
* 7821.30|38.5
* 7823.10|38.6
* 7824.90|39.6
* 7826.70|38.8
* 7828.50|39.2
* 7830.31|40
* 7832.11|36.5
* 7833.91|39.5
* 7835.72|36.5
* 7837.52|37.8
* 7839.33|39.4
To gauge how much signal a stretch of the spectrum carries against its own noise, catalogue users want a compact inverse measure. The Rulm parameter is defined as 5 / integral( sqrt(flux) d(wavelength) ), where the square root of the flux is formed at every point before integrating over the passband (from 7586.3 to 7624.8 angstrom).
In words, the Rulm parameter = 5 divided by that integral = 0.0205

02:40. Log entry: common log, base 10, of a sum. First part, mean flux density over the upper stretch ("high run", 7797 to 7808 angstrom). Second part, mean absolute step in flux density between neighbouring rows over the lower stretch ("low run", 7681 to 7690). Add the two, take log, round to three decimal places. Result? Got 1.611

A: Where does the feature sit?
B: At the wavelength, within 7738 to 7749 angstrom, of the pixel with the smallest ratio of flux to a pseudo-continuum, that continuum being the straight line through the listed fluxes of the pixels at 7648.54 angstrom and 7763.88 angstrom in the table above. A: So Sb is 7742.46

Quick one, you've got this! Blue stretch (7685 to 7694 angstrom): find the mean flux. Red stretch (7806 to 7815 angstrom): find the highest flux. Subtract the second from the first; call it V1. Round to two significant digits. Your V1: -1.6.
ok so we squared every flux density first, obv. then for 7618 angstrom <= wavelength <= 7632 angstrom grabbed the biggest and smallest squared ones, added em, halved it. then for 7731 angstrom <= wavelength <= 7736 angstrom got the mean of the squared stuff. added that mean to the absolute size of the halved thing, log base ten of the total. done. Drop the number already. 3.52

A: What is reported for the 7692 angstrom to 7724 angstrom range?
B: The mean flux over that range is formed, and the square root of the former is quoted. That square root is 6.34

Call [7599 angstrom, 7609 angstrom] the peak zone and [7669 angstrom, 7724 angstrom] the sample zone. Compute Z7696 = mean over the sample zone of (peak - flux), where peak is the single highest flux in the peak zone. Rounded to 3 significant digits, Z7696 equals 4.95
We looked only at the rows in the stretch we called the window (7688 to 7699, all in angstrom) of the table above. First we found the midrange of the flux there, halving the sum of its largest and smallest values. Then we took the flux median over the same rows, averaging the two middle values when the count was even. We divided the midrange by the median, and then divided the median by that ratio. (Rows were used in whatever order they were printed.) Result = 39.2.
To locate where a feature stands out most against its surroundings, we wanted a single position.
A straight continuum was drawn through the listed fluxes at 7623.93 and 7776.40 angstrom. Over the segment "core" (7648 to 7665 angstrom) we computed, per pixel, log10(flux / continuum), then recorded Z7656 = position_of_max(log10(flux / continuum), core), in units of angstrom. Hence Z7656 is 7648.54 angstrom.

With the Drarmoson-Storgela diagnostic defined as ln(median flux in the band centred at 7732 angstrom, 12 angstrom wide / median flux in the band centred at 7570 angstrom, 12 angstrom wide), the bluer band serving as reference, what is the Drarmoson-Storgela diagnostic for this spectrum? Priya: -0.050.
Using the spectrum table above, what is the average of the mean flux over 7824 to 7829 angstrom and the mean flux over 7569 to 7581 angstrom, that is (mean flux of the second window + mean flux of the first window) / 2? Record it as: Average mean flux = 40.8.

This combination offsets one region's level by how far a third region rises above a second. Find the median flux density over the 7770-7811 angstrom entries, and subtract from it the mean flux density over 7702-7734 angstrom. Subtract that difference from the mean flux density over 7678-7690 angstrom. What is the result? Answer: 41.1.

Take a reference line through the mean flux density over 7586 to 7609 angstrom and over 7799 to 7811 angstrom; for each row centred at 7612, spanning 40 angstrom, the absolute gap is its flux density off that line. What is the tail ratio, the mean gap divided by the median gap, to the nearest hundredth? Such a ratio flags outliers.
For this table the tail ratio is 1.05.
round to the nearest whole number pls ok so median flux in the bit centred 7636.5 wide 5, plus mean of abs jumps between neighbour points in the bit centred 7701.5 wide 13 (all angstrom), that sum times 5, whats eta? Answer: 222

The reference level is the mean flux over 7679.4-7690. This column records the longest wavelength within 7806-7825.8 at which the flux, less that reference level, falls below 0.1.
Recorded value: 7824.90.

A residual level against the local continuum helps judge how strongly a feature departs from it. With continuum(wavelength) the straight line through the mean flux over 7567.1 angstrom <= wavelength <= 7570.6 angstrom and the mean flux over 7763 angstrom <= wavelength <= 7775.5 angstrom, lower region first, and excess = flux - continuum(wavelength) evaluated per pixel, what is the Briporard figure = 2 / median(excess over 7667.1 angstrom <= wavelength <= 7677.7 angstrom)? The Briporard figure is 1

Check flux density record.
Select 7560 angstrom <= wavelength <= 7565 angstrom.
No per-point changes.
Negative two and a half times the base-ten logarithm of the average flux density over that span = -4.02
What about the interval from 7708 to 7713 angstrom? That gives -4.06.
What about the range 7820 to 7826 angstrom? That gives -3.97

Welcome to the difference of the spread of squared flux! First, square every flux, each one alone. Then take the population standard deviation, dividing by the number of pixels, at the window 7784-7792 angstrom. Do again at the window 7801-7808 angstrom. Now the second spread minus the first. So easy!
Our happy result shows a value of -117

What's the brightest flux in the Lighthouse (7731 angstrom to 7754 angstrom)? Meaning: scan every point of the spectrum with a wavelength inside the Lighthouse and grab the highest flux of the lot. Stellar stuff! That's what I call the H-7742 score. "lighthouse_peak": 42.3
